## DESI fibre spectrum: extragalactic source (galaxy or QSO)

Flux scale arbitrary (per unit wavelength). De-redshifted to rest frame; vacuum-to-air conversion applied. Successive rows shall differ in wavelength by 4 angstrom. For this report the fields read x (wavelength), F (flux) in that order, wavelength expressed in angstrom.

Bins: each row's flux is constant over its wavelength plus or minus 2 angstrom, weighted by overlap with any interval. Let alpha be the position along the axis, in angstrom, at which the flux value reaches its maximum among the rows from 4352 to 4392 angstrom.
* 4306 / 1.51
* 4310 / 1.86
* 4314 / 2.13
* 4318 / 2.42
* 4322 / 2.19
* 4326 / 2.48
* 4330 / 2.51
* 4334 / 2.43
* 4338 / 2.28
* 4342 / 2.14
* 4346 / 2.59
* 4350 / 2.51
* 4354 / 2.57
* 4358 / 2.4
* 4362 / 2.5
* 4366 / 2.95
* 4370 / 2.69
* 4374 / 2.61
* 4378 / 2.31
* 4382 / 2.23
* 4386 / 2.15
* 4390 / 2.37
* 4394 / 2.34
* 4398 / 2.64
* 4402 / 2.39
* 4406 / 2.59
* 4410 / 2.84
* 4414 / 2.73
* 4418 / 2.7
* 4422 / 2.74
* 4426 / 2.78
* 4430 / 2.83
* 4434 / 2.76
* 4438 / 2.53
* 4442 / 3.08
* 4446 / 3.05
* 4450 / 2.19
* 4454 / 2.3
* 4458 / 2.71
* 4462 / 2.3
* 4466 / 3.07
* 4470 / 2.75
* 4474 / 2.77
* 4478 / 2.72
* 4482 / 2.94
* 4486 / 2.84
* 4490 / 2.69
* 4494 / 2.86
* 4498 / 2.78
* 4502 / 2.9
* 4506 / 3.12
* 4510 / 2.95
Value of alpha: 4366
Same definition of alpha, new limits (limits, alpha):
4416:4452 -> 4442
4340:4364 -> 4346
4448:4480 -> 4466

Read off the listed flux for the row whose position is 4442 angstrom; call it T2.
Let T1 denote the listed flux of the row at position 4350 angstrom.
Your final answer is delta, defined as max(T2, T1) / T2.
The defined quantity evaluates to 1.00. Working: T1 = 2.51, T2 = 3.08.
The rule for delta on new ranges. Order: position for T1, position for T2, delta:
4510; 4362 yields 1.18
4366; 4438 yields 1.17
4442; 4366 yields 1.04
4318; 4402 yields 1.01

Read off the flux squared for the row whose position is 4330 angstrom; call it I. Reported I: 6.3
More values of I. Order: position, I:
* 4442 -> 9.5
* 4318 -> 5.9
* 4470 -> 7.6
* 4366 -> 8.7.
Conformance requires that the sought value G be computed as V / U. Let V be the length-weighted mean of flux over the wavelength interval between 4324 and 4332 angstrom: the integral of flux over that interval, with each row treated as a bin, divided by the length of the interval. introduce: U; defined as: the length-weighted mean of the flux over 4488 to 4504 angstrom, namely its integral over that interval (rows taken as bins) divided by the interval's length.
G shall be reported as 0.89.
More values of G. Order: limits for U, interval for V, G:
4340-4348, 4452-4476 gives 1.12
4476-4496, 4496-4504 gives 1.01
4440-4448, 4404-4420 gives 0.89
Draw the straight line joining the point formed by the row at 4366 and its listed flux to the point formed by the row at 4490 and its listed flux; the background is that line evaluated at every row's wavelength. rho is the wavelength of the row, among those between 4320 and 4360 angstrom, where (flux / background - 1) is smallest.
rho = 4342 angstrom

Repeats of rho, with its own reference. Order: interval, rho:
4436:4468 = 4450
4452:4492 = 4454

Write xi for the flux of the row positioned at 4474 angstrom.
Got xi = 2.77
